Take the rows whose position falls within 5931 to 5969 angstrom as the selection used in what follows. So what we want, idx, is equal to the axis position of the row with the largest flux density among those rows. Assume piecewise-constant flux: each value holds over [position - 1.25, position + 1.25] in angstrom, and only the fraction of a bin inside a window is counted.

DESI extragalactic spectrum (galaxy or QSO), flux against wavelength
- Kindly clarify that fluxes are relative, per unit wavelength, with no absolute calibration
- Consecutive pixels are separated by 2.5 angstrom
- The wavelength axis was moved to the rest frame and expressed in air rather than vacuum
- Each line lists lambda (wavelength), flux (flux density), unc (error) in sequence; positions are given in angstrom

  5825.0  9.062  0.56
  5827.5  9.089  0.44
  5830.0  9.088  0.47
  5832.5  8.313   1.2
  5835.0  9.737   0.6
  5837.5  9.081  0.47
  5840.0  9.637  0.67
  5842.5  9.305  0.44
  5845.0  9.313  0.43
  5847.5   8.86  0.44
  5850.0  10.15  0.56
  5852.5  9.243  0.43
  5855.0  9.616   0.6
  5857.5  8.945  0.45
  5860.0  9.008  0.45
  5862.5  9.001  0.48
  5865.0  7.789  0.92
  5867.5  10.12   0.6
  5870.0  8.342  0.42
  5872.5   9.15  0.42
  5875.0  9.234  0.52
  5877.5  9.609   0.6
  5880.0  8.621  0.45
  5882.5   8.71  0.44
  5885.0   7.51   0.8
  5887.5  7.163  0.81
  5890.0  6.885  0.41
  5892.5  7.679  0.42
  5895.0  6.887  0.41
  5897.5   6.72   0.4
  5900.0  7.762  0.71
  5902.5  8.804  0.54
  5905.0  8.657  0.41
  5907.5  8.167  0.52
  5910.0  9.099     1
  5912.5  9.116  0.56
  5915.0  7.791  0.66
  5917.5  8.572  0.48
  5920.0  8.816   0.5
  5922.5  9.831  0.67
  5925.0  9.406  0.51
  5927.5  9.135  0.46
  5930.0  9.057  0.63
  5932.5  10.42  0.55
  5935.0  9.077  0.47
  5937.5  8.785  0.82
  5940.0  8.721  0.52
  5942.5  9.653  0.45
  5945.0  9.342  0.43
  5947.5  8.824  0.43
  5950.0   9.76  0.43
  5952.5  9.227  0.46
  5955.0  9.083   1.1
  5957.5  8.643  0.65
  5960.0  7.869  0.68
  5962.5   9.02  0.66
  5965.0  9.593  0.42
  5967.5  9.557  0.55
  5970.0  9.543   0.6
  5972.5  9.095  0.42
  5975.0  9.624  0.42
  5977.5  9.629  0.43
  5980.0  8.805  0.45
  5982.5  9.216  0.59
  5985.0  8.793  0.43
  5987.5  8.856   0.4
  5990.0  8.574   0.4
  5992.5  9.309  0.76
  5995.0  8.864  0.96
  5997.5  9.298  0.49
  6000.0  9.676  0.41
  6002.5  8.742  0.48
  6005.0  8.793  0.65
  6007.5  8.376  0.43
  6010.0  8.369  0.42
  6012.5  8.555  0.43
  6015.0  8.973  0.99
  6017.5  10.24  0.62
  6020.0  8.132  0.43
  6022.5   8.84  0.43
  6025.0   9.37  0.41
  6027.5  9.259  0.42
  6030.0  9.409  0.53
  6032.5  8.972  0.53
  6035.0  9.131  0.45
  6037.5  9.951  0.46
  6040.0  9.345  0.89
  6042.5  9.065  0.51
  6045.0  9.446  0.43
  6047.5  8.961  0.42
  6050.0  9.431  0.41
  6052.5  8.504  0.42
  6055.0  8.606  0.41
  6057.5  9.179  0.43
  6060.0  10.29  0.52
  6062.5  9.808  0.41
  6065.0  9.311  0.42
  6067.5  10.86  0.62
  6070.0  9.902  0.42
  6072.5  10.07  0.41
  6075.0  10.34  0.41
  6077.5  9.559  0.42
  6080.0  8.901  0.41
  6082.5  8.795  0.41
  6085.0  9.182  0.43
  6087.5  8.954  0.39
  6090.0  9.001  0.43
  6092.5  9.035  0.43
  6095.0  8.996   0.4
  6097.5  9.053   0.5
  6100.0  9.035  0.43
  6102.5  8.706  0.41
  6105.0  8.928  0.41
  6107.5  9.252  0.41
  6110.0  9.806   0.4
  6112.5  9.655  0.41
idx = 5932.5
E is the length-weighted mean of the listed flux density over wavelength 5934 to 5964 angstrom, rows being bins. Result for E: 9.0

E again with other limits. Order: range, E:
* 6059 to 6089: 9.7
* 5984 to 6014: 8.9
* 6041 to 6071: 9.4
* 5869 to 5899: 8.0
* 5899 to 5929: 8.8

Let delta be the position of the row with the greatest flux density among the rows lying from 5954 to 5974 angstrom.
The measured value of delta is 5965.0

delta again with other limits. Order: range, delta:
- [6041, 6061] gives 6060.0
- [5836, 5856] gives 5850.0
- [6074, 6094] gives 6075.0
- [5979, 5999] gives 5992.5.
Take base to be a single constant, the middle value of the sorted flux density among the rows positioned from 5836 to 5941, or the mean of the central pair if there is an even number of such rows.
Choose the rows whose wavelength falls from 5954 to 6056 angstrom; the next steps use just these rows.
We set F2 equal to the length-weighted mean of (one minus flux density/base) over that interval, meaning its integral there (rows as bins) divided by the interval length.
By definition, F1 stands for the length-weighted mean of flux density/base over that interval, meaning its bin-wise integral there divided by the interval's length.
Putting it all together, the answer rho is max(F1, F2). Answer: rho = 1.01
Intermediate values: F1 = 1.01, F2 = -0.010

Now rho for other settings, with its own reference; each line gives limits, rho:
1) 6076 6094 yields 1.01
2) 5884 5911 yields 0.86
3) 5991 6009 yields 1.00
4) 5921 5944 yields 1.04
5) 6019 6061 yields 1.02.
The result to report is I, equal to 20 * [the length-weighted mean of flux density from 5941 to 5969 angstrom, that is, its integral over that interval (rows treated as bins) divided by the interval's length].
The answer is 183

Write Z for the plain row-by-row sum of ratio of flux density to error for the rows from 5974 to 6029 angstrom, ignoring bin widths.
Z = 410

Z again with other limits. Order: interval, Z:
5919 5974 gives 382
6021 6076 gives 456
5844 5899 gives 383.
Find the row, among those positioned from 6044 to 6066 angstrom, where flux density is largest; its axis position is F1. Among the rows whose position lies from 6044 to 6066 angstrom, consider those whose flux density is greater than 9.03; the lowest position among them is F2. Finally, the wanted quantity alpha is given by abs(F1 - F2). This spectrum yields 15.0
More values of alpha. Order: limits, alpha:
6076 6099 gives 0.0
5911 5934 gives 20.0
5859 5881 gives 0.0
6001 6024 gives 0.0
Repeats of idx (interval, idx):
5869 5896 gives 5877.5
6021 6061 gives 6060.0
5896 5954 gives 5932.5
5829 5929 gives 5850.0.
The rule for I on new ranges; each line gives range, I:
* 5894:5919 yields 164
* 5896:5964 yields 177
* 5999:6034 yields 180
